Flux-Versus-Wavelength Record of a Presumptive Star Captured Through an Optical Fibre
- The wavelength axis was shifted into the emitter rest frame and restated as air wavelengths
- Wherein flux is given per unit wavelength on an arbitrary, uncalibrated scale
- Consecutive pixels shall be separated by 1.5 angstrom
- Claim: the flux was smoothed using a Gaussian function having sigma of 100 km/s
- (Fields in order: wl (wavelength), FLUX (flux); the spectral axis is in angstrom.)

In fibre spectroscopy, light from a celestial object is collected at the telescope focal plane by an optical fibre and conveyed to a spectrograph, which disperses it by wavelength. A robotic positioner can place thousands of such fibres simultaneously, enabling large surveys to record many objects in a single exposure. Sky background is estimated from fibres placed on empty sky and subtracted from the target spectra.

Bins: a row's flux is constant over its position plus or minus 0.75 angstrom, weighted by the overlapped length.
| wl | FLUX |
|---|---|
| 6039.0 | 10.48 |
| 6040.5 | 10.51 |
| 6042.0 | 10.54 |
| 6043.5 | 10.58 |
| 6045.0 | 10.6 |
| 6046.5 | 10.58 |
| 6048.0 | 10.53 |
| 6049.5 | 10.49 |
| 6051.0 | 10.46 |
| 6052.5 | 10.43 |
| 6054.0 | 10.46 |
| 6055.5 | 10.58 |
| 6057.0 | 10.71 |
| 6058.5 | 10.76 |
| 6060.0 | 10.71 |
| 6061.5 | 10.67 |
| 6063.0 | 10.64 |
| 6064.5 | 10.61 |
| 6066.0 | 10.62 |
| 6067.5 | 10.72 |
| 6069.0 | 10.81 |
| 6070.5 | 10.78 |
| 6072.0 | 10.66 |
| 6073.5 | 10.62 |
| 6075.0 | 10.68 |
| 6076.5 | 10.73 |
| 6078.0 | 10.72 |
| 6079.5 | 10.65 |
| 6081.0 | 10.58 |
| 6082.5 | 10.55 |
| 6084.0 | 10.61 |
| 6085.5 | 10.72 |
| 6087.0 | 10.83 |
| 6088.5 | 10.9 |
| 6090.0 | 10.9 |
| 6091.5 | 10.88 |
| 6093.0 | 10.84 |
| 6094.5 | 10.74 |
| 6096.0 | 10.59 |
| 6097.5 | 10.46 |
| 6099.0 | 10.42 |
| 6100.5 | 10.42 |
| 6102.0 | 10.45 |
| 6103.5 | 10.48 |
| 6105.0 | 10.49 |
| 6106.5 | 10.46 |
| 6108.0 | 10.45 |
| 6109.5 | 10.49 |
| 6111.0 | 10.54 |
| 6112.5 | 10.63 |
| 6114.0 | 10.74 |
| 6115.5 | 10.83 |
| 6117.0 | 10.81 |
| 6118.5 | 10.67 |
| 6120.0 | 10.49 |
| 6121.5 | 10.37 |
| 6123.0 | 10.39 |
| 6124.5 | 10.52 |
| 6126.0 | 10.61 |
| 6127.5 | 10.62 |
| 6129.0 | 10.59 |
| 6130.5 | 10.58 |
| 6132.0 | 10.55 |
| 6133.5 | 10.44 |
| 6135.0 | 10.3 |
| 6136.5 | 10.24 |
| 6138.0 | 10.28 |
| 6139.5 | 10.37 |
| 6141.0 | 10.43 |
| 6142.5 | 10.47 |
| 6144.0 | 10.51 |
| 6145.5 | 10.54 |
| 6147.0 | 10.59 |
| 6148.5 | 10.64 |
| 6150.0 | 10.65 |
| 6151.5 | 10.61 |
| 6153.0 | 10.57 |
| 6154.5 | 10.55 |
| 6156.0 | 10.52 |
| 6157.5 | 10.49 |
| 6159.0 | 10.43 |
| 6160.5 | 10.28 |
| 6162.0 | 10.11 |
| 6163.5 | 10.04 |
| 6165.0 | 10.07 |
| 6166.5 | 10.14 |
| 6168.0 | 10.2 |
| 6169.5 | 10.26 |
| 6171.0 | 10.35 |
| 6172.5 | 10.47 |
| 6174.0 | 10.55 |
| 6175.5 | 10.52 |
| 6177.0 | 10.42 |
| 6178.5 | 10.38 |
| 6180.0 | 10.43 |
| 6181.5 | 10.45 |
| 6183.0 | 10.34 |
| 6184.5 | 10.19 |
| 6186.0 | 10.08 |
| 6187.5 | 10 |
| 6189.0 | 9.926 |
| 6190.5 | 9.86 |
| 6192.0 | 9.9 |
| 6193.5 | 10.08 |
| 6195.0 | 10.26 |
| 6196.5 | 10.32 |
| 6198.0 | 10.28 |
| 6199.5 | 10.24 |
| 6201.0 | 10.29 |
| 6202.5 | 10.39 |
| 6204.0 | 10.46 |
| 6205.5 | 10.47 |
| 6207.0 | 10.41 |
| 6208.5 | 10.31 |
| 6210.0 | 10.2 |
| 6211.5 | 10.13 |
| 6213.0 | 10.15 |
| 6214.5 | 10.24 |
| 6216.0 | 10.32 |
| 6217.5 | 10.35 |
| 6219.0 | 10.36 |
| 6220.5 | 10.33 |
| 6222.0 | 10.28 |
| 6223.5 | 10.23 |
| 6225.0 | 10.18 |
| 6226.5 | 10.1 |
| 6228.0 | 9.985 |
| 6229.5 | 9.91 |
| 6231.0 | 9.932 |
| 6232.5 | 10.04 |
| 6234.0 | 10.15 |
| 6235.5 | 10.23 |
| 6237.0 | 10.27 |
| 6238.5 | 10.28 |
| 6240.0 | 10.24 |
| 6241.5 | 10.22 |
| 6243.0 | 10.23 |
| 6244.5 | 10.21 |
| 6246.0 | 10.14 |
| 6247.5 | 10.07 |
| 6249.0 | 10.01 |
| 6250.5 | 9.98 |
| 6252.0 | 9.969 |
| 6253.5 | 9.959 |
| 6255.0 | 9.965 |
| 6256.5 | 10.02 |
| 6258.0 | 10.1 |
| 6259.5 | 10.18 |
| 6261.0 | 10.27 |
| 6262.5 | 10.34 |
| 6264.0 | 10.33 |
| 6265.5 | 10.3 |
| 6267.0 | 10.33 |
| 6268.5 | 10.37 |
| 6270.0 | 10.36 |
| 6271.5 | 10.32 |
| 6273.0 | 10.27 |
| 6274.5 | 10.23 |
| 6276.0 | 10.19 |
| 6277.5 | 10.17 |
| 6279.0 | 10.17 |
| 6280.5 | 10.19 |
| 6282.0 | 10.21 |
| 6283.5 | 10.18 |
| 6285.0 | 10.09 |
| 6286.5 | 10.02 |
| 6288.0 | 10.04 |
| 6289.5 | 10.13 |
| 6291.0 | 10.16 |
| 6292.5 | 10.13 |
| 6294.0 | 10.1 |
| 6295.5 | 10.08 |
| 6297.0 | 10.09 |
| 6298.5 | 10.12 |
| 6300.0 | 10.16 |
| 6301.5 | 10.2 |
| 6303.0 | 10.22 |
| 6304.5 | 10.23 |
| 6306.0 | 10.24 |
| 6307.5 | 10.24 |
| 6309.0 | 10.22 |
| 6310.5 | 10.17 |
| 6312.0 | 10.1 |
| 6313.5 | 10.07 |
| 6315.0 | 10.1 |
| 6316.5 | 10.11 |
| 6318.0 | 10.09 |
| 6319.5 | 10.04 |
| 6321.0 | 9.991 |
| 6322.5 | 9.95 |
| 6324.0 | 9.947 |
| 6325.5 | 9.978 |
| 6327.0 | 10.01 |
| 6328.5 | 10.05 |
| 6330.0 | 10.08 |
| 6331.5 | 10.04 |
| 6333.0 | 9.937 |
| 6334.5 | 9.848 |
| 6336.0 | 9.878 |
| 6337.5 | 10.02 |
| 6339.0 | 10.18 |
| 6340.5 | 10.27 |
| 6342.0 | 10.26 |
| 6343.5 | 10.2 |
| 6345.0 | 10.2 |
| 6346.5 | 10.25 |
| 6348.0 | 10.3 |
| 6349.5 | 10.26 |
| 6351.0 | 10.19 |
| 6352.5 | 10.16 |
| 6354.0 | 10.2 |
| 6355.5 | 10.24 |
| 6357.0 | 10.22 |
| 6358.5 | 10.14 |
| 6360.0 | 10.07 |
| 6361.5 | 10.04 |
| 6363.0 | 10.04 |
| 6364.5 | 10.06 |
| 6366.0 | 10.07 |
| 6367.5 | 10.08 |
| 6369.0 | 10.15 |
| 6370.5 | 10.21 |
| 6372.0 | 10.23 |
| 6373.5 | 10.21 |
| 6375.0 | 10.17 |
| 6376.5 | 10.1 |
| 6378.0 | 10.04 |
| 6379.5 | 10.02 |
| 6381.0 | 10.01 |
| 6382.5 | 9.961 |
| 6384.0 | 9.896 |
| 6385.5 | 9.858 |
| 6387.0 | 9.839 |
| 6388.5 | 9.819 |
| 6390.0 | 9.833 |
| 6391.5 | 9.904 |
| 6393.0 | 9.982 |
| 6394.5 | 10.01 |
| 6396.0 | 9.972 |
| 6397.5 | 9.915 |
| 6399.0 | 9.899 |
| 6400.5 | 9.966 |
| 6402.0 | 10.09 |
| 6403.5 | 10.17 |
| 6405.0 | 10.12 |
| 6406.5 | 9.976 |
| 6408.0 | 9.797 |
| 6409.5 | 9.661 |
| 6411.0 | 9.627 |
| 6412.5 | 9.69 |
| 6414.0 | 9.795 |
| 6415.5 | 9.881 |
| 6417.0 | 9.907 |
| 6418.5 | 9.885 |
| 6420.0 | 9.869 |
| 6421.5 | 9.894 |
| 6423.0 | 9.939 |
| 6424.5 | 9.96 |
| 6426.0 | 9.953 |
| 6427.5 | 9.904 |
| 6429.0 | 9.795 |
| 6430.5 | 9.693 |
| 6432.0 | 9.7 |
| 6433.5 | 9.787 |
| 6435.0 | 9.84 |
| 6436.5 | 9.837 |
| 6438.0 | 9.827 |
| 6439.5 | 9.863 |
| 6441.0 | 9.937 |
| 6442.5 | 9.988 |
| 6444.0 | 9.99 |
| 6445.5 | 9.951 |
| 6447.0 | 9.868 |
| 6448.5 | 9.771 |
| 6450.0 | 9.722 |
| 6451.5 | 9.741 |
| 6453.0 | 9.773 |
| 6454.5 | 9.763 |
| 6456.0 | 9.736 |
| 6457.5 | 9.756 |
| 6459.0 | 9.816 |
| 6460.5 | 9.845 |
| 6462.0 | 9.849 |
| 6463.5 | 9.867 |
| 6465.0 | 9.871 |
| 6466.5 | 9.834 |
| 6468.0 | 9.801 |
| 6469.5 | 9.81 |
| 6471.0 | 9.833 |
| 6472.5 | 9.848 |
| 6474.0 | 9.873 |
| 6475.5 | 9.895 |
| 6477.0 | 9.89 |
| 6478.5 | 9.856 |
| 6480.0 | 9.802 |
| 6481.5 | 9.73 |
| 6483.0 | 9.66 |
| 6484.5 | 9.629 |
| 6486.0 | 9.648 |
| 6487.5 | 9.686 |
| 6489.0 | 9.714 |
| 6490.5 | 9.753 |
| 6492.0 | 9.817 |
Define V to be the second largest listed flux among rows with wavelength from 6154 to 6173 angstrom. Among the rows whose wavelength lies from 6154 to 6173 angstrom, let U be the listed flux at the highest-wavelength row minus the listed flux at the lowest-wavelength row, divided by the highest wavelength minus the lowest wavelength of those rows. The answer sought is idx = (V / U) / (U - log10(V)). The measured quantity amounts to 2306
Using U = -0.004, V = 10.52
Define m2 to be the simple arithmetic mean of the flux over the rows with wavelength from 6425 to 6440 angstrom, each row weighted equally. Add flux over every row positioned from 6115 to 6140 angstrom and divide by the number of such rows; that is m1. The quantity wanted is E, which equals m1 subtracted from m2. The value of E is -0.7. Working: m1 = 10.5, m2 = 9.8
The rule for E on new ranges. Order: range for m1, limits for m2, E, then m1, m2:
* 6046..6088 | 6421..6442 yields -0.8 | 10.6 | 9.9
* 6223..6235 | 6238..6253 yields 0.1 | 10.1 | 10.1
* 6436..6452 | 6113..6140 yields 0.7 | 9.9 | 10.5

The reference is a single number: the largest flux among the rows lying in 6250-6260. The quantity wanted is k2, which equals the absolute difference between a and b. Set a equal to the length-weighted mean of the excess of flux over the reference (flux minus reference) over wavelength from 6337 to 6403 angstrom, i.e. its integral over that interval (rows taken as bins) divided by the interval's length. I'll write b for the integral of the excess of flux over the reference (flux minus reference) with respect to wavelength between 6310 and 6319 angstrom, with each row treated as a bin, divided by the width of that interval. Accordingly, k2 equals 0.02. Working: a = -0.10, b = -0.08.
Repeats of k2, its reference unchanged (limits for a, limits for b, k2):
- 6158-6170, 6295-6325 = 0.08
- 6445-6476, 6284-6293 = 0.28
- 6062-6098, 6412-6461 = 0.86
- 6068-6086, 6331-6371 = 0.55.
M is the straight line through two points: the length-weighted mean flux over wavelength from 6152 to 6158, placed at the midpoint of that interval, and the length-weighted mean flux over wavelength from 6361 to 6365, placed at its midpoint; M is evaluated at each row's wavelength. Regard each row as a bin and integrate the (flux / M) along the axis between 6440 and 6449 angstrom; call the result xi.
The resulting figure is 9.1 angstrom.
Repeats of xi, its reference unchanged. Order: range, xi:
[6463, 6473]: 10.0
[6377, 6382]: 5.0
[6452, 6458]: 6.0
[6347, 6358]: 11.2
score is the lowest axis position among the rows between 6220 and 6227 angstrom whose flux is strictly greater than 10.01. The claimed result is 6220.5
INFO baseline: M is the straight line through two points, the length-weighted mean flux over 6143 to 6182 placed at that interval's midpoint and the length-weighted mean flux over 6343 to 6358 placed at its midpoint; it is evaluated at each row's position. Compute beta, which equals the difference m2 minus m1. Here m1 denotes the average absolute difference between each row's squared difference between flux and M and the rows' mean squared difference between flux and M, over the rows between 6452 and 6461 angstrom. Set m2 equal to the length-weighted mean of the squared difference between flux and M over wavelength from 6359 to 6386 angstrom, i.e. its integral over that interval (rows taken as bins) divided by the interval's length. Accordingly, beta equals 0.00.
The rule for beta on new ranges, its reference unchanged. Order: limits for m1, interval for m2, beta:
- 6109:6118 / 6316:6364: -0.02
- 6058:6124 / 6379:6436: 0.05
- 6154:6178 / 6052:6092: 0.01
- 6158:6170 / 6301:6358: -0.01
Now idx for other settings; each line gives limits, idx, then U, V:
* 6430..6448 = -952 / 0.011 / 9.988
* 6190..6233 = -2404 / 0.004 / 10.46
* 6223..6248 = 1513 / -0.007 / 10.27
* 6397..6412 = 462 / -0.021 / 10.12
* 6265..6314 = 2119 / -0.005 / 10.36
